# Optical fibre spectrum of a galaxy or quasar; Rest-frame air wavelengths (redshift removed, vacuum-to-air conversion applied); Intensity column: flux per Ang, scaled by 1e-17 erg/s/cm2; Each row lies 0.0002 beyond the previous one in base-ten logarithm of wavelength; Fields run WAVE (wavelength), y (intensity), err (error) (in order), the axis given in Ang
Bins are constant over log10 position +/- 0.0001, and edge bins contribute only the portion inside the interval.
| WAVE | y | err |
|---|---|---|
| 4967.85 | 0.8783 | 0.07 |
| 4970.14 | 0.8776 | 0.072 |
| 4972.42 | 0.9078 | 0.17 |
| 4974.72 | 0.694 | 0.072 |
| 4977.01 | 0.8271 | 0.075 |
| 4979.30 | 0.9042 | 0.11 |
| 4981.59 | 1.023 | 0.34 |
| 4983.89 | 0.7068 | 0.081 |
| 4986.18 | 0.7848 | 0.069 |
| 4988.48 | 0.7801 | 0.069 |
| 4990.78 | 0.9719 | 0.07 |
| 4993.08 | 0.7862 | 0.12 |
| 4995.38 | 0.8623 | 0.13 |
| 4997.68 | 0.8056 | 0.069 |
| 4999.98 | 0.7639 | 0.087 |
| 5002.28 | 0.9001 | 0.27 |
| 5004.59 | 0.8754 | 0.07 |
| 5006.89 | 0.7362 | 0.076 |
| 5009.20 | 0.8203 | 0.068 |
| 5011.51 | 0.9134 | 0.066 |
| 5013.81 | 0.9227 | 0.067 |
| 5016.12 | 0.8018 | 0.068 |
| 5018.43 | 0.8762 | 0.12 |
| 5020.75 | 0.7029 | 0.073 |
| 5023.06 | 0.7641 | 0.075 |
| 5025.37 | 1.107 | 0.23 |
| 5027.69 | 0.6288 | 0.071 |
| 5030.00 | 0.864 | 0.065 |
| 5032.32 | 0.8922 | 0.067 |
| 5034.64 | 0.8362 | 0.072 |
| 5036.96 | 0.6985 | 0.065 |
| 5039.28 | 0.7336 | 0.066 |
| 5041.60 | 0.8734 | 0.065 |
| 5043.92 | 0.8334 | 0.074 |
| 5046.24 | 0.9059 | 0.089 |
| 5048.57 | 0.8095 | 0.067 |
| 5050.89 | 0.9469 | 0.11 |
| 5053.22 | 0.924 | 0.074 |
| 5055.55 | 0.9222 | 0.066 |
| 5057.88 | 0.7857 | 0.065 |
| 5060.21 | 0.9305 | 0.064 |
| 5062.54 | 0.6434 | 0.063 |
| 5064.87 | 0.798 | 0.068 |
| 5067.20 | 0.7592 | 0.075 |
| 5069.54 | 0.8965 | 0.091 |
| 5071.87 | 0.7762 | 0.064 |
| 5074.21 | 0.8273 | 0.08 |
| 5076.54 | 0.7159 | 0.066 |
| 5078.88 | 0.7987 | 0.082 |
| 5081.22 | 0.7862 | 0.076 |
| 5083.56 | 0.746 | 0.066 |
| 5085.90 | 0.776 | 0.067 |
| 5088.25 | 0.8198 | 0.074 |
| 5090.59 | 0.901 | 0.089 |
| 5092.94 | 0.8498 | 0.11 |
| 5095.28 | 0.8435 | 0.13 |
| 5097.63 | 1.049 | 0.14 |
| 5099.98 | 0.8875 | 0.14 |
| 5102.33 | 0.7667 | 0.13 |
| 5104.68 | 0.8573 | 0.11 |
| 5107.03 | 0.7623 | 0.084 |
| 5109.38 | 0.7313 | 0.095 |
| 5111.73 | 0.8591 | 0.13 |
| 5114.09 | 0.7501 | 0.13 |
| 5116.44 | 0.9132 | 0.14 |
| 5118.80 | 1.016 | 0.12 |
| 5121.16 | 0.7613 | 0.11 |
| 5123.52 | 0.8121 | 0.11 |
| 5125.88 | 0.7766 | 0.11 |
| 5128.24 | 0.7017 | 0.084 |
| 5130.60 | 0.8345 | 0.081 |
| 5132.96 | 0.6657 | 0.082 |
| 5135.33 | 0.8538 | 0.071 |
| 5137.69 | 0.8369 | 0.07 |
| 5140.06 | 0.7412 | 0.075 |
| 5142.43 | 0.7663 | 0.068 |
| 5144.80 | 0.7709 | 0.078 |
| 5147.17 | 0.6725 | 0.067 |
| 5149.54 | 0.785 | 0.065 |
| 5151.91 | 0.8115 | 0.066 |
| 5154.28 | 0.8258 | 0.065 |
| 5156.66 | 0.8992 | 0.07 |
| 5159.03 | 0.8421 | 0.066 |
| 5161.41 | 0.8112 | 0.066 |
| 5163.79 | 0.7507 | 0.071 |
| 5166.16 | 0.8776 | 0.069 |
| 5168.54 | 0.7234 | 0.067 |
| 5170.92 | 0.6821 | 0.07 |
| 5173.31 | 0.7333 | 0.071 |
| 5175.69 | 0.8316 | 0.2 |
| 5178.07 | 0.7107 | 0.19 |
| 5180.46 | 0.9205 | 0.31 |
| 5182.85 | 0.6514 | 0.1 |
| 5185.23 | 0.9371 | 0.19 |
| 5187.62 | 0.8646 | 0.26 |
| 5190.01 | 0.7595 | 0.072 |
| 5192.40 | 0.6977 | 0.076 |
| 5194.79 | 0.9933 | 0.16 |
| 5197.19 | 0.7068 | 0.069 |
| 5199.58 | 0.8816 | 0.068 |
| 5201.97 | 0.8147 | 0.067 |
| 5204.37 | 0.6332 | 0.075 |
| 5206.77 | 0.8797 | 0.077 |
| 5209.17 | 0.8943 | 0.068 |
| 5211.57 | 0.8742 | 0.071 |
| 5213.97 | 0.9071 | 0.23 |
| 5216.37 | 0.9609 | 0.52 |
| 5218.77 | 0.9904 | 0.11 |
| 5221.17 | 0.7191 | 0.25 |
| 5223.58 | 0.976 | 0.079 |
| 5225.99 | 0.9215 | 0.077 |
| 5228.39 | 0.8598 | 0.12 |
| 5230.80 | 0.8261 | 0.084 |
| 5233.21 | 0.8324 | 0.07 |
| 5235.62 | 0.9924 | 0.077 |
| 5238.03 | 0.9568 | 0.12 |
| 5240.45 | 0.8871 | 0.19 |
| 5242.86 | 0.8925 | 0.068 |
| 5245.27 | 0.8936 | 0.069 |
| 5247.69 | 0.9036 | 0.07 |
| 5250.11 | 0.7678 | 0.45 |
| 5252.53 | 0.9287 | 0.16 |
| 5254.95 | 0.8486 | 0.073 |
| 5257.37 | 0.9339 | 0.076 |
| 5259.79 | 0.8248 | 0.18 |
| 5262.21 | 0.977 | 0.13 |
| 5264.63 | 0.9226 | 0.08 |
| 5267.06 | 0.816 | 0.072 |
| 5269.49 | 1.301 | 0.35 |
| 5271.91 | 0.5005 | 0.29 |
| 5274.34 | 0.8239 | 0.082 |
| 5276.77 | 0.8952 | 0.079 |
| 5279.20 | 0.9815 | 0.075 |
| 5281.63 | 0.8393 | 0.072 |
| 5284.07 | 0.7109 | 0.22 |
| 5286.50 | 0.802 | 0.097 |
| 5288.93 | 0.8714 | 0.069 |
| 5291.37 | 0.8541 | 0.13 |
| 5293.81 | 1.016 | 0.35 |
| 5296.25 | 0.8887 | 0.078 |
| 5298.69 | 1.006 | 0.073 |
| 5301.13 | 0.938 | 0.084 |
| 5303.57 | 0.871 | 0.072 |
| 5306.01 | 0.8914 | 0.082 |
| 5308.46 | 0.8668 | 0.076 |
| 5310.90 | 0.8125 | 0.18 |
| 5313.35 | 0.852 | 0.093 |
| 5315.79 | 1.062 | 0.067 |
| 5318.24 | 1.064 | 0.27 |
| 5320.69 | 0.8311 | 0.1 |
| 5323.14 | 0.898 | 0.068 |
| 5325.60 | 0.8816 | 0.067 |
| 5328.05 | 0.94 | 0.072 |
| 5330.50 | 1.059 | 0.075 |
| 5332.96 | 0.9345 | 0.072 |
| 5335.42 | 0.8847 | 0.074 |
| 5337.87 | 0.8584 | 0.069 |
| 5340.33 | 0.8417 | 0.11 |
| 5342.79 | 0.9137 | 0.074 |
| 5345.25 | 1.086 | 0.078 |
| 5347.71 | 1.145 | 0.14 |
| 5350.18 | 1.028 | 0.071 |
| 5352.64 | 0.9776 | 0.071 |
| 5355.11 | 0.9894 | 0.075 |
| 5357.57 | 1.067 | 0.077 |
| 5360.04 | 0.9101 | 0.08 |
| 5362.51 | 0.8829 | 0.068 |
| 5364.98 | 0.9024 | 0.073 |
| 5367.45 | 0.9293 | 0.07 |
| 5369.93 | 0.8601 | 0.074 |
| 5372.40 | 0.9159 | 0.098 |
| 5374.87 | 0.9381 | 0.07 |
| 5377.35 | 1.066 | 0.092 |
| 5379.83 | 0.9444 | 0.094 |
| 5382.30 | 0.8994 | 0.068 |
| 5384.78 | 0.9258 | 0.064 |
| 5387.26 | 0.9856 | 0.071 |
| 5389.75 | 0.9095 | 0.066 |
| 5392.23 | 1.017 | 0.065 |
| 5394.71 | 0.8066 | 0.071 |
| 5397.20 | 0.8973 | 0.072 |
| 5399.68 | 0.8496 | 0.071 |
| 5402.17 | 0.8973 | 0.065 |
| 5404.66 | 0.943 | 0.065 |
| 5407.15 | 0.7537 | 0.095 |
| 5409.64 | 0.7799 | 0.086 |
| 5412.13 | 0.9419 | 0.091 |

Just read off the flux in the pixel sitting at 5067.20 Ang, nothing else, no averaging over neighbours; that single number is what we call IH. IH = 0.7592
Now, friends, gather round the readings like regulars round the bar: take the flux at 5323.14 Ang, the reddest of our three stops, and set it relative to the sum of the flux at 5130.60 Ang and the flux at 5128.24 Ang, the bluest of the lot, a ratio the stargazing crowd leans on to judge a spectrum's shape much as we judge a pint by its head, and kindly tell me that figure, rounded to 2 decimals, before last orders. 0.58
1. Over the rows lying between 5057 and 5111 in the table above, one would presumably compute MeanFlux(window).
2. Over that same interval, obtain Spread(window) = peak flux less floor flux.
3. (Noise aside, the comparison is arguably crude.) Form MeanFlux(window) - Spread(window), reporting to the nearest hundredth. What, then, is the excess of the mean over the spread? 0.41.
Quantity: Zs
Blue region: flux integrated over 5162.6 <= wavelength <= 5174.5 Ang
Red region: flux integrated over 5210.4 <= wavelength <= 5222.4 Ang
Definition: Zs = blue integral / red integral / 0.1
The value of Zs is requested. 8.4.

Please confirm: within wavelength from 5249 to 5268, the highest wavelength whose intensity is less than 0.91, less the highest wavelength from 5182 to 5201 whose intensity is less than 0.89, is 67.5 Ang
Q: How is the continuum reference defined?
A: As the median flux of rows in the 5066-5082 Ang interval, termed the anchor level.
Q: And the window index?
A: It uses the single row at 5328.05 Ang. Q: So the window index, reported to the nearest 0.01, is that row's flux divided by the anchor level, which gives 1.20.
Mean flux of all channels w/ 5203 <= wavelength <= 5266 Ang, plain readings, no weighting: 0.88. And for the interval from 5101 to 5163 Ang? 0.80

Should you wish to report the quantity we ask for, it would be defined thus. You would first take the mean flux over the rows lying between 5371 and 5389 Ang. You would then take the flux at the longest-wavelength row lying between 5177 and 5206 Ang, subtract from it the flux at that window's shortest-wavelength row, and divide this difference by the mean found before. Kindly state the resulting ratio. -0.081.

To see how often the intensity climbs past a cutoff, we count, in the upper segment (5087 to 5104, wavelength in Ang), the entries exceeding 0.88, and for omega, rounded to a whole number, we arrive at 3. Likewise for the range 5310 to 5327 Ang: 4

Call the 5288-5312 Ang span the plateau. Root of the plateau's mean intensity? 0.95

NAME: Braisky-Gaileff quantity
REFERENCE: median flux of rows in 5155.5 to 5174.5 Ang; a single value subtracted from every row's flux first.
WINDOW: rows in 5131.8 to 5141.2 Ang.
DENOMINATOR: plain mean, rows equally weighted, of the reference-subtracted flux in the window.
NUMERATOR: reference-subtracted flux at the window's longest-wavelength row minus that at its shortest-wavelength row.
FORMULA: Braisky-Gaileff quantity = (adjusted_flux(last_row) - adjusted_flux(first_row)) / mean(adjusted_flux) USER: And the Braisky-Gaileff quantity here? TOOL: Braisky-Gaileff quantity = -12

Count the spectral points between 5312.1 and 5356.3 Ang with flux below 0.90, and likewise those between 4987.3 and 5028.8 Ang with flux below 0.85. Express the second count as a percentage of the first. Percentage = 143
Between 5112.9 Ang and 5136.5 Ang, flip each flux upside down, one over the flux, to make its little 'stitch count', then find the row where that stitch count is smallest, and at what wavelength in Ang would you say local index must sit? 5118.80 Ang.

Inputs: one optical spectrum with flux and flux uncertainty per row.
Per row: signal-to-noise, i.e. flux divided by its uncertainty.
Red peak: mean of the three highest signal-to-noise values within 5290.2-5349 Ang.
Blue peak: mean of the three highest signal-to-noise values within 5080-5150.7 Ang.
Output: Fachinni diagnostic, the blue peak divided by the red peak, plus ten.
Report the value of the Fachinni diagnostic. 10.8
